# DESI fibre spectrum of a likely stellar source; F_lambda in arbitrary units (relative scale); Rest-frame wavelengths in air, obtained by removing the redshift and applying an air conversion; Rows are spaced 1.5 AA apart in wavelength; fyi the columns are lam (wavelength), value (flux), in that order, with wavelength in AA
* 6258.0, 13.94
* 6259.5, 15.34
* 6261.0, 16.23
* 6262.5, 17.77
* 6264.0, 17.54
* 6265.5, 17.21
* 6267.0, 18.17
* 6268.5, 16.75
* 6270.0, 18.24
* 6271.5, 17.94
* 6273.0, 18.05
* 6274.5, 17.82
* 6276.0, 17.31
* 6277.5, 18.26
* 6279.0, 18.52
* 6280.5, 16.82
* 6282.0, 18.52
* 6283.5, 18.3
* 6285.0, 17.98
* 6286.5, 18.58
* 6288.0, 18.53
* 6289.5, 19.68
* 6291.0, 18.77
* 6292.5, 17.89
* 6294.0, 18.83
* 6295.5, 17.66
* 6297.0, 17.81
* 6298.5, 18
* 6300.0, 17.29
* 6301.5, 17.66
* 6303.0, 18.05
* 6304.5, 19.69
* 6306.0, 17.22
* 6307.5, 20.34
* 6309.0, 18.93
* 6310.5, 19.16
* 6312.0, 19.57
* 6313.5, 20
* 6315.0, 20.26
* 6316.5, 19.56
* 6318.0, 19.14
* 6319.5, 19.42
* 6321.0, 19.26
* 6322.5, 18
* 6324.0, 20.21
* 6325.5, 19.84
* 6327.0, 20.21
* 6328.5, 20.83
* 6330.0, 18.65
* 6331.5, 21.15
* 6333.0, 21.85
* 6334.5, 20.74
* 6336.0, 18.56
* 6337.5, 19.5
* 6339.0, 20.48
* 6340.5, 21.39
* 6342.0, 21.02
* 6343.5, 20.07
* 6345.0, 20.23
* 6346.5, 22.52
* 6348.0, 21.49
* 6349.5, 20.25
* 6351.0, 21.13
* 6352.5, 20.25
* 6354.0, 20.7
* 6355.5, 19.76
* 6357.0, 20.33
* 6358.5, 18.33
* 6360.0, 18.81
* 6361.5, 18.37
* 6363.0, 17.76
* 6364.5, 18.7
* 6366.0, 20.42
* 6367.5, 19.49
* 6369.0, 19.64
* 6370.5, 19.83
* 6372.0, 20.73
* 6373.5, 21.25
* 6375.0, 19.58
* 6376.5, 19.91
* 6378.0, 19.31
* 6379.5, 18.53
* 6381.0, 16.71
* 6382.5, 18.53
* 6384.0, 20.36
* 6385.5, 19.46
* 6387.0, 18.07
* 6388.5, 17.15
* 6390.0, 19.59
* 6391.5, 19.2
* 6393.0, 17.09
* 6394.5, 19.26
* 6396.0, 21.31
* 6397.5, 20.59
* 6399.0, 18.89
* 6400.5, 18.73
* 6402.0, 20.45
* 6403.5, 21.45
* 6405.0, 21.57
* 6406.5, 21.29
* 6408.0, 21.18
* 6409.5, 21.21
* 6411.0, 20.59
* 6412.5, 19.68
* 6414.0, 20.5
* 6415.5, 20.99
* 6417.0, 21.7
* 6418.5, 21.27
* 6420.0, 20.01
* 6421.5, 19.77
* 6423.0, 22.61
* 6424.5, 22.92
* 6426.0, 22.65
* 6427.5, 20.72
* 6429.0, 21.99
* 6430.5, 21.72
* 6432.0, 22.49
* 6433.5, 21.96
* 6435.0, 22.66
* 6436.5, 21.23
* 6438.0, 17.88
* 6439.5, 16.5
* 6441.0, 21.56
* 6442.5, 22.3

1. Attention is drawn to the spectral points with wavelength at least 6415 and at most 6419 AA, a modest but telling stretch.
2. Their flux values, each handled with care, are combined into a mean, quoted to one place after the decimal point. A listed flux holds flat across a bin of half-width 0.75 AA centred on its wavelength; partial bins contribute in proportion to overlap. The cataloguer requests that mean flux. 21.3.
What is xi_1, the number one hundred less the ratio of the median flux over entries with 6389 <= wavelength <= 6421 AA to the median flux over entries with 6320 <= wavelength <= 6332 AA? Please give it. 98.97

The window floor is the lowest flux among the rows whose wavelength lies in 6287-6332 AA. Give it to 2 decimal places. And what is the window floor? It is 17.22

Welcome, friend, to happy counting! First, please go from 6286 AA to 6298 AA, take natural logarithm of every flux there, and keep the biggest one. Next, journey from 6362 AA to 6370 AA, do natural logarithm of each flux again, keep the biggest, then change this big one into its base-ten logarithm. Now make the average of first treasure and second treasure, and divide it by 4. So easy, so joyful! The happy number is 0.432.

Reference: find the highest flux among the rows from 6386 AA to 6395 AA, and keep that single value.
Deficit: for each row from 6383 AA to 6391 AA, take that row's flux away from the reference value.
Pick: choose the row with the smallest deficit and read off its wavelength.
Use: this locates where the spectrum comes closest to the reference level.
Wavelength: 6384.0 AA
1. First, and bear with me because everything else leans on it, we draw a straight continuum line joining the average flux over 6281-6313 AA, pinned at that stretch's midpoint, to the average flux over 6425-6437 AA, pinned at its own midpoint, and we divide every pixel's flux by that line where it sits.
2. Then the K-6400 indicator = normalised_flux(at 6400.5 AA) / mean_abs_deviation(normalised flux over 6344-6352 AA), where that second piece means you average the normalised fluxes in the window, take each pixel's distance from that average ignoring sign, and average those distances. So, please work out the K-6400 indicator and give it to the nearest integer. 24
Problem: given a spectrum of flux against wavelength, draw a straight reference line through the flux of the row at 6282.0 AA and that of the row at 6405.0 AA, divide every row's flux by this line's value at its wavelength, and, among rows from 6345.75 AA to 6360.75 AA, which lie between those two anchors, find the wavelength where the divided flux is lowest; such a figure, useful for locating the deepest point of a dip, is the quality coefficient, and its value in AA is 6358.5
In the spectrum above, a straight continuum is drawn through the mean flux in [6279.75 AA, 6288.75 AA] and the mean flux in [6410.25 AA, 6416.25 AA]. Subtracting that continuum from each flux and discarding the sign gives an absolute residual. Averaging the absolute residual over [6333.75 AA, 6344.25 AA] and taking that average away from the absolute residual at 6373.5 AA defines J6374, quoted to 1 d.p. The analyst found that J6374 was 0.2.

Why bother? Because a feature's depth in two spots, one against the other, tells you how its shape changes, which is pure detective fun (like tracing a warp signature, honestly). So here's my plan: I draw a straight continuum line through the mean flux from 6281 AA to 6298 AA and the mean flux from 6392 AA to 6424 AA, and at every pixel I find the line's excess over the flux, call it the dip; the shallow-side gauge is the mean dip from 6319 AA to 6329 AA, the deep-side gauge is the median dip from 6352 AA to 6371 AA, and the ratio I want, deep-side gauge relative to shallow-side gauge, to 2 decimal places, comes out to -0.24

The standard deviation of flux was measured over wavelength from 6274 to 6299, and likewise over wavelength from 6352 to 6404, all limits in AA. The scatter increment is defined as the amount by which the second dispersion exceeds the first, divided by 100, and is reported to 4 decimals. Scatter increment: 0.0055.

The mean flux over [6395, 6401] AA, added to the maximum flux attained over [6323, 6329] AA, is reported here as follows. 40.7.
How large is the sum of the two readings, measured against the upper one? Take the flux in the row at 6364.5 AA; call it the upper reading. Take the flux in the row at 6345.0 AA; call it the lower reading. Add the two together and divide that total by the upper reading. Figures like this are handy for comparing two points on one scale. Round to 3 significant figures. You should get 2.08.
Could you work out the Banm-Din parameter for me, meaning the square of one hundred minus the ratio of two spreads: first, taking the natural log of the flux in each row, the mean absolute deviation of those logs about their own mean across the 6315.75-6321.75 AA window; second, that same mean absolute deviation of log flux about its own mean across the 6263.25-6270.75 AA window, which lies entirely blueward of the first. 9947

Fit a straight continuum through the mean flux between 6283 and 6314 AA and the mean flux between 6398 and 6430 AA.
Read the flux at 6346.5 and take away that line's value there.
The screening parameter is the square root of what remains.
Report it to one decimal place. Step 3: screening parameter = 1.7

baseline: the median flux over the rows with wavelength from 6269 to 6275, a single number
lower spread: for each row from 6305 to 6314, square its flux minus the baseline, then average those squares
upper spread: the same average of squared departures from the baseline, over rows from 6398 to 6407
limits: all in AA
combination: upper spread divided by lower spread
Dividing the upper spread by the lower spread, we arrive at 2.9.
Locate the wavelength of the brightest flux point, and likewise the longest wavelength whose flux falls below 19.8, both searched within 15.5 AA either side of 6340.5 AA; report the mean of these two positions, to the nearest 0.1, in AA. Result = 6351.0 AA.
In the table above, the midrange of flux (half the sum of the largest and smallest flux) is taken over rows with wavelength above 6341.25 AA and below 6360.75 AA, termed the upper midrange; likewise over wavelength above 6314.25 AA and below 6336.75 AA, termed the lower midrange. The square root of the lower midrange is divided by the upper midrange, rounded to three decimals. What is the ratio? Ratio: 0.219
